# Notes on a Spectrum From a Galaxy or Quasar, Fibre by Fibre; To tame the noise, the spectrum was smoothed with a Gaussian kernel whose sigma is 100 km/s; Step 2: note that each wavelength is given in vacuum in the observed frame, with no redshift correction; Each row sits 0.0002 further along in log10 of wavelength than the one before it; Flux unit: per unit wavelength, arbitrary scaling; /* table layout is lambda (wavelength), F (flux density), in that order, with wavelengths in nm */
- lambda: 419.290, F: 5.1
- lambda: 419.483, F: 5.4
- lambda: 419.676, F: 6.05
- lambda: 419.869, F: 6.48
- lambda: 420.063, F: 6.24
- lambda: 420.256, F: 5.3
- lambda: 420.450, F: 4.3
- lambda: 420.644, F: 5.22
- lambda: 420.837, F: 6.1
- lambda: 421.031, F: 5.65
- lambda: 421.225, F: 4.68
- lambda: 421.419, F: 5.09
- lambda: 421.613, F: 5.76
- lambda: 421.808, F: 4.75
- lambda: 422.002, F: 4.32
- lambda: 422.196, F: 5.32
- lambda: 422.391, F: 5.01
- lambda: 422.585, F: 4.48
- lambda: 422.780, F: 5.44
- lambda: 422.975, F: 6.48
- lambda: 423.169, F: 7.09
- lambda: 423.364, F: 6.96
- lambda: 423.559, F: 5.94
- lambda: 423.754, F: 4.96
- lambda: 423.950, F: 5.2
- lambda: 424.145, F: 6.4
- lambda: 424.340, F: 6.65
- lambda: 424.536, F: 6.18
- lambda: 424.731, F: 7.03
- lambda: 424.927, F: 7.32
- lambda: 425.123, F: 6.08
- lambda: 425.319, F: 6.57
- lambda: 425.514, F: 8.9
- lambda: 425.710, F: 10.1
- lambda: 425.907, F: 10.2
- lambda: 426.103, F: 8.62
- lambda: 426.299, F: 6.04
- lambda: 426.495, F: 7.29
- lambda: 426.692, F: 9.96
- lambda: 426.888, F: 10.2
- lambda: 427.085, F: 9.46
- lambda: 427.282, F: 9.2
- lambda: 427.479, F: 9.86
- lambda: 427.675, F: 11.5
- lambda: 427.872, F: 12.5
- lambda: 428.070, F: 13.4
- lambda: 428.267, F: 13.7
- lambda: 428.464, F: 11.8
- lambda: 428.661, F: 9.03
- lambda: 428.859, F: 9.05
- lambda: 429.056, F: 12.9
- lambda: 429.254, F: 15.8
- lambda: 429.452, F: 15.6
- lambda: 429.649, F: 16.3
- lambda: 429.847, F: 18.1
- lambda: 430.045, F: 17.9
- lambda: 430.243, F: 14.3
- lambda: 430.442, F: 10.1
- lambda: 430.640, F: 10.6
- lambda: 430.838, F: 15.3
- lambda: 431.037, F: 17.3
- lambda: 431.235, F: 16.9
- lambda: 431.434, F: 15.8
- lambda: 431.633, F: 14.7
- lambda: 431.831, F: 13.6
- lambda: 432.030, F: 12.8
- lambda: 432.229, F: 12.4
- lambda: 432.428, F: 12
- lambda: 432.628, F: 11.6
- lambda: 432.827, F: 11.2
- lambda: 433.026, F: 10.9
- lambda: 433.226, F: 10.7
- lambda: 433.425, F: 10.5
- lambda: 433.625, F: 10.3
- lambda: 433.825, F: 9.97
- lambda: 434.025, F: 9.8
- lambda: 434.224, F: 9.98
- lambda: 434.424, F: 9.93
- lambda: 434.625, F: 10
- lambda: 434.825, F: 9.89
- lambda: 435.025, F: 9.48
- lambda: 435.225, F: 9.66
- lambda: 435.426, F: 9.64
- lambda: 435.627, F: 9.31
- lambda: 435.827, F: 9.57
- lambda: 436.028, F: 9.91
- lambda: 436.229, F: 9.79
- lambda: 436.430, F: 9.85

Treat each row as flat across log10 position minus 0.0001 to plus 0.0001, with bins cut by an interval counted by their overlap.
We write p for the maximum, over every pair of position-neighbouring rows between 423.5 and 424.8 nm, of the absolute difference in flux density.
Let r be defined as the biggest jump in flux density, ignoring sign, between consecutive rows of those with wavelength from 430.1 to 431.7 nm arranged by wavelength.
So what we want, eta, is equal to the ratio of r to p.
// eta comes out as 3.9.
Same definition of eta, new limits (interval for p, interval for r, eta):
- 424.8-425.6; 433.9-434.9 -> 0.1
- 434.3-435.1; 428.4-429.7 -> 9.4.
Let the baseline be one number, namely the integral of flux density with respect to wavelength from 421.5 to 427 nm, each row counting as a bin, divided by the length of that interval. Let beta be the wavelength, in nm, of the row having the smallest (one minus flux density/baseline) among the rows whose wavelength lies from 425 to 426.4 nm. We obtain 425.907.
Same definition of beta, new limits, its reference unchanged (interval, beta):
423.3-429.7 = 429.649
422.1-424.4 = 423.169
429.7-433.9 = 429.847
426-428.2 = 428.070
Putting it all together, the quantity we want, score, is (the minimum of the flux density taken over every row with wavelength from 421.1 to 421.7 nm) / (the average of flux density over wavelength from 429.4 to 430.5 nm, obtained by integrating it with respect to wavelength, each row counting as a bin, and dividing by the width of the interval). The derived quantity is 0.3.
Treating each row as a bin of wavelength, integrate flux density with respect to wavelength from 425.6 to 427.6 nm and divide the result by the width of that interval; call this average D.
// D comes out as 9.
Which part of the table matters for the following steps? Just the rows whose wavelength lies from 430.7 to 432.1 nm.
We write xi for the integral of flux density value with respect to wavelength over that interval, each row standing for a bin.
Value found 21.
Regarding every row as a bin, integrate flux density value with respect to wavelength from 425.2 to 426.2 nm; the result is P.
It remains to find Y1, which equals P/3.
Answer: 2.9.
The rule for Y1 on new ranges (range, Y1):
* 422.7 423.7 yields 2.1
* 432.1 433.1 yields 3.9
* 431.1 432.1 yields 5.0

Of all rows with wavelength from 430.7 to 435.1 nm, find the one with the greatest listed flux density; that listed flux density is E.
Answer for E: 17.3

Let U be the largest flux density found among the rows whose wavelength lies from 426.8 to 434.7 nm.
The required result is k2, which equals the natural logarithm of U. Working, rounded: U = 18.1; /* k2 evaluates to 2.9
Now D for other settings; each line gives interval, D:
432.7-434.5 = 10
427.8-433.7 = 13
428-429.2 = 12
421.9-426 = 7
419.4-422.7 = 5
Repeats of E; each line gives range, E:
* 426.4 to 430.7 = 18.1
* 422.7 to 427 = 10.2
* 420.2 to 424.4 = 7.09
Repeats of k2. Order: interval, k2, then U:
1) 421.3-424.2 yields 2.0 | 7.09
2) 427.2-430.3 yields 2.9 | 18.1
